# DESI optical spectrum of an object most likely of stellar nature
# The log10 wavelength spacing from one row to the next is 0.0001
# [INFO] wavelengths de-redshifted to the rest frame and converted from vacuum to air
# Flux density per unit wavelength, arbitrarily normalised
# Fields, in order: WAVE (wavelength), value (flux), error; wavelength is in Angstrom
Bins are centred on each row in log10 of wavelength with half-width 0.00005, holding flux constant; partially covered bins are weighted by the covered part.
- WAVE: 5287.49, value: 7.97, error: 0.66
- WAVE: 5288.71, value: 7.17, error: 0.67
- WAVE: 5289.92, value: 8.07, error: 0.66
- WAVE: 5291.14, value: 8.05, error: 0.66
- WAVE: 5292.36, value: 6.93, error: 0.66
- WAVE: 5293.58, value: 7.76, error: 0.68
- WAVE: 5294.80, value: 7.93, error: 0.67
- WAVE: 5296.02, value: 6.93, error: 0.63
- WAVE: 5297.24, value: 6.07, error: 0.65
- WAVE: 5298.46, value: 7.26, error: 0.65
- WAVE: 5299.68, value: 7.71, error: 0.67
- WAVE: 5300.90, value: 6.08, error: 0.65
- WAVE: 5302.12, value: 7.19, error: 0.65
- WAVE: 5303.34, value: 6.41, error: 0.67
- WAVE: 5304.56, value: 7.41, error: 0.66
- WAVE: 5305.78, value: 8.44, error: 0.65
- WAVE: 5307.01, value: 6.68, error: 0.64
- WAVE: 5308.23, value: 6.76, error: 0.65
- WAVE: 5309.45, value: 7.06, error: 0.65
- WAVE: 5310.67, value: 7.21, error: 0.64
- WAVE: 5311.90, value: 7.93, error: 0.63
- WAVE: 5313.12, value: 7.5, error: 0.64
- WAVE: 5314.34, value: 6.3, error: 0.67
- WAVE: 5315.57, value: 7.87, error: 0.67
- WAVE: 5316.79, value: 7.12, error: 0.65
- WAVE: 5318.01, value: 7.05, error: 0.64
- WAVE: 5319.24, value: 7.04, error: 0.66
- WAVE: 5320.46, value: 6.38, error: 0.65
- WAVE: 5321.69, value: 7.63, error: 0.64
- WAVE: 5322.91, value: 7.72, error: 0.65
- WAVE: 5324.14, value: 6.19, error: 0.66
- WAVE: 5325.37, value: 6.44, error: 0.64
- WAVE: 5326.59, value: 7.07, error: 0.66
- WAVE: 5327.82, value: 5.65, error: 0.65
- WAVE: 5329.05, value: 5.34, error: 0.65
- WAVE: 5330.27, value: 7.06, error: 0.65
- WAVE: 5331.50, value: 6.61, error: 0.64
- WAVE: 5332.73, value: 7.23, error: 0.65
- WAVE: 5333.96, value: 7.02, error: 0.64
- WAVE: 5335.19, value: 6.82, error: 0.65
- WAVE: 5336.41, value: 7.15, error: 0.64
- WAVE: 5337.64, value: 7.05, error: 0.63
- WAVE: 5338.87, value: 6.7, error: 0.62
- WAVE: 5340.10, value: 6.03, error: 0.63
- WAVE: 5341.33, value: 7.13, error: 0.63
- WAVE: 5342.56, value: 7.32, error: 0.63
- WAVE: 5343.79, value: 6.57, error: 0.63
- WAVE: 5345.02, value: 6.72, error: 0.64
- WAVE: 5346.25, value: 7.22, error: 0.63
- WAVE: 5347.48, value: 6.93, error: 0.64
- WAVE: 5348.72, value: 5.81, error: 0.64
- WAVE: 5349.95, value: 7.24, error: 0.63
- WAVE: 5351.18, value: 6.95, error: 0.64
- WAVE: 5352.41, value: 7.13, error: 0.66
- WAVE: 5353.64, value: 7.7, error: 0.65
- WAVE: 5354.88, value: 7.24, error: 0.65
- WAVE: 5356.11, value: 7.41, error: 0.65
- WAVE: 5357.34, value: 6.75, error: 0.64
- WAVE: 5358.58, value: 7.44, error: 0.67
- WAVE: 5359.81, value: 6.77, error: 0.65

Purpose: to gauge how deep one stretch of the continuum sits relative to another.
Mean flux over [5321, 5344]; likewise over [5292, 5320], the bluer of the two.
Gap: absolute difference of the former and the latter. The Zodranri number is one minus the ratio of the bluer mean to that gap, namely -18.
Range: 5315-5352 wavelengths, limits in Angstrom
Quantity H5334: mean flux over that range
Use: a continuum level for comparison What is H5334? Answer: 6.84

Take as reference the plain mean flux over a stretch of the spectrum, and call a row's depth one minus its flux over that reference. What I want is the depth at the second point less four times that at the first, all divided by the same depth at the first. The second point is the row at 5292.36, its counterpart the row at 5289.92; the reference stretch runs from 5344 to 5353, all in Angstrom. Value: -3.9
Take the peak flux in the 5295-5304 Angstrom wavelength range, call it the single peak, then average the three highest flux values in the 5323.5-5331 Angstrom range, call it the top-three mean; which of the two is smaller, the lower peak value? 6.86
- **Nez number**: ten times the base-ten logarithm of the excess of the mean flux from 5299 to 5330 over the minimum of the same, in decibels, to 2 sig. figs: 2.1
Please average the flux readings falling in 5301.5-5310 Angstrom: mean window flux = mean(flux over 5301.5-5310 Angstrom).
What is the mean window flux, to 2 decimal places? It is 7.14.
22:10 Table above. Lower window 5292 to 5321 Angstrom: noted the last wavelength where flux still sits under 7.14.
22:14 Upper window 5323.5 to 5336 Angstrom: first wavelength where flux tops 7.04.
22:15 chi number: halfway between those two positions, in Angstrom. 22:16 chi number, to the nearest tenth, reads 5323.5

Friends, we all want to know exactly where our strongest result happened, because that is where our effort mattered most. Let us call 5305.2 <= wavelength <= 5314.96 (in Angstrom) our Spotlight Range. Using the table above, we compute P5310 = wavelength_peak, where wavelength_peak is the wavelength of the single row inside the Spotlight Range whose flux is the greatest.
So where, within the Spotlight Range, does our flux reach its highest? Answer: 5305.78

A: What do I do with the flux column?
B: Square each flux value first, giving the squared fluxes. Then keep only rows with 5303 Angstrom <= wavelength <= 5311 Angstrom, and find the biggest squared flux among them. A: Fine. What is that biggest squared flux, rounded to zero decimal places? 71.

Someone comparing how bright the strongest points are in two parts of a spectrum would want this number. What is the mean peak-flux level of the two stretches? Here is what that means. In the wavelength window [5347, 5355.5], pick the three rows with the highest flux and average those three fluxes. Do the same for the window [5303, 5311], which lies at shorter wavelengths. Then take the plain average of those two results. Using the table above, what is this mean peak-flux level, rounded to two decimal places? 7.54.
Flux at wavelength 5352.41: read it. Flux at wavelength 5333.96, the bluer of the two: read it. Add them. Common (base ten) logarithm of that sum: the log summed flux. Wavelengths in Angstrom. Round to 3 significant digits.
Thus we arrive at 1.15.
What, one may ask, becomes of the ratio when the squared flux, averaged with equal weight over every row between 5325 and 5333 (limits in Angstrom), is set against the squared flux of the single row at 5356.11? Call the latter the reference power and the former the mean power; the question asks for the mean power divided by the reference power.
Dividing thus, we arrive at 0.77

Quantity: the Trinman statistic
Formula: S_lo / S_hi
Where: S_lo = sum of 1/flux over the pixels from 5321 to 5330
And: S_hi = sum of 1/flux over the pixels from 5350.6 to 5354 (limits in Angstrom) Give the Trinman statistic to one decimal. 2.6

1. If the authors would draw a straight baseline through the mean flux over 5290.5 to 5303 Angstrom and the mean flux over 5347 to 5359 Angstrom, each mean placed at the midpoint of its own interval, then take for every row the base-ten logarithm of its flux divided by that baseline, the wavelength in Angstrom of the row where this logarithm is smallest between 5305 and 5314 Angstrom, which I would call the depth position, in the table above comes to 5307.01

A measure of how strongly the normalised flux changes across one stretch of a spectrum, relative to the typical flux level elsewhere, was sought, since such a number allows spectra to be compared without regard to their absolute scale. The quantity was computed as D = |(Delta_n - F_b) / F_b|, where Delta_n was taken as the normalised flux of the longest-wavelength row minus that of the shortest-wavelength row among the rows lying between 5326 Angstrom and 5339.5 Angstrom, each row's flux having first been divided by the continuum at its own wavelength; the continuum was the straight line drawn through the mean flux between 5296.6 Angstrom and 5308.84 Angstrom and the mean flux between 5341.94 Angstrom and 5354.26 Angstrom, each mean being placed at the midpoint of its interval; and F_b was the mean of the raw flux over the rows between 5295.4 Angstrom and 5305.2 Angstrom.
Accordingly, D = 1.007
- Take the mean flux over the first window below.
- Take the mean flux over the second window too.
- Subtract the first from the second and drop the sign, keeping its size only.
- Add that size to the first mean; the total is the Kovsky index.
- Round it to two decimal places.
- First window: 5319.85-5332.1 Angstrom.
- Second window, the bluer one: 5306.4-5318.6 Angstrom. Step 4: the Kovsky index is 7.15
